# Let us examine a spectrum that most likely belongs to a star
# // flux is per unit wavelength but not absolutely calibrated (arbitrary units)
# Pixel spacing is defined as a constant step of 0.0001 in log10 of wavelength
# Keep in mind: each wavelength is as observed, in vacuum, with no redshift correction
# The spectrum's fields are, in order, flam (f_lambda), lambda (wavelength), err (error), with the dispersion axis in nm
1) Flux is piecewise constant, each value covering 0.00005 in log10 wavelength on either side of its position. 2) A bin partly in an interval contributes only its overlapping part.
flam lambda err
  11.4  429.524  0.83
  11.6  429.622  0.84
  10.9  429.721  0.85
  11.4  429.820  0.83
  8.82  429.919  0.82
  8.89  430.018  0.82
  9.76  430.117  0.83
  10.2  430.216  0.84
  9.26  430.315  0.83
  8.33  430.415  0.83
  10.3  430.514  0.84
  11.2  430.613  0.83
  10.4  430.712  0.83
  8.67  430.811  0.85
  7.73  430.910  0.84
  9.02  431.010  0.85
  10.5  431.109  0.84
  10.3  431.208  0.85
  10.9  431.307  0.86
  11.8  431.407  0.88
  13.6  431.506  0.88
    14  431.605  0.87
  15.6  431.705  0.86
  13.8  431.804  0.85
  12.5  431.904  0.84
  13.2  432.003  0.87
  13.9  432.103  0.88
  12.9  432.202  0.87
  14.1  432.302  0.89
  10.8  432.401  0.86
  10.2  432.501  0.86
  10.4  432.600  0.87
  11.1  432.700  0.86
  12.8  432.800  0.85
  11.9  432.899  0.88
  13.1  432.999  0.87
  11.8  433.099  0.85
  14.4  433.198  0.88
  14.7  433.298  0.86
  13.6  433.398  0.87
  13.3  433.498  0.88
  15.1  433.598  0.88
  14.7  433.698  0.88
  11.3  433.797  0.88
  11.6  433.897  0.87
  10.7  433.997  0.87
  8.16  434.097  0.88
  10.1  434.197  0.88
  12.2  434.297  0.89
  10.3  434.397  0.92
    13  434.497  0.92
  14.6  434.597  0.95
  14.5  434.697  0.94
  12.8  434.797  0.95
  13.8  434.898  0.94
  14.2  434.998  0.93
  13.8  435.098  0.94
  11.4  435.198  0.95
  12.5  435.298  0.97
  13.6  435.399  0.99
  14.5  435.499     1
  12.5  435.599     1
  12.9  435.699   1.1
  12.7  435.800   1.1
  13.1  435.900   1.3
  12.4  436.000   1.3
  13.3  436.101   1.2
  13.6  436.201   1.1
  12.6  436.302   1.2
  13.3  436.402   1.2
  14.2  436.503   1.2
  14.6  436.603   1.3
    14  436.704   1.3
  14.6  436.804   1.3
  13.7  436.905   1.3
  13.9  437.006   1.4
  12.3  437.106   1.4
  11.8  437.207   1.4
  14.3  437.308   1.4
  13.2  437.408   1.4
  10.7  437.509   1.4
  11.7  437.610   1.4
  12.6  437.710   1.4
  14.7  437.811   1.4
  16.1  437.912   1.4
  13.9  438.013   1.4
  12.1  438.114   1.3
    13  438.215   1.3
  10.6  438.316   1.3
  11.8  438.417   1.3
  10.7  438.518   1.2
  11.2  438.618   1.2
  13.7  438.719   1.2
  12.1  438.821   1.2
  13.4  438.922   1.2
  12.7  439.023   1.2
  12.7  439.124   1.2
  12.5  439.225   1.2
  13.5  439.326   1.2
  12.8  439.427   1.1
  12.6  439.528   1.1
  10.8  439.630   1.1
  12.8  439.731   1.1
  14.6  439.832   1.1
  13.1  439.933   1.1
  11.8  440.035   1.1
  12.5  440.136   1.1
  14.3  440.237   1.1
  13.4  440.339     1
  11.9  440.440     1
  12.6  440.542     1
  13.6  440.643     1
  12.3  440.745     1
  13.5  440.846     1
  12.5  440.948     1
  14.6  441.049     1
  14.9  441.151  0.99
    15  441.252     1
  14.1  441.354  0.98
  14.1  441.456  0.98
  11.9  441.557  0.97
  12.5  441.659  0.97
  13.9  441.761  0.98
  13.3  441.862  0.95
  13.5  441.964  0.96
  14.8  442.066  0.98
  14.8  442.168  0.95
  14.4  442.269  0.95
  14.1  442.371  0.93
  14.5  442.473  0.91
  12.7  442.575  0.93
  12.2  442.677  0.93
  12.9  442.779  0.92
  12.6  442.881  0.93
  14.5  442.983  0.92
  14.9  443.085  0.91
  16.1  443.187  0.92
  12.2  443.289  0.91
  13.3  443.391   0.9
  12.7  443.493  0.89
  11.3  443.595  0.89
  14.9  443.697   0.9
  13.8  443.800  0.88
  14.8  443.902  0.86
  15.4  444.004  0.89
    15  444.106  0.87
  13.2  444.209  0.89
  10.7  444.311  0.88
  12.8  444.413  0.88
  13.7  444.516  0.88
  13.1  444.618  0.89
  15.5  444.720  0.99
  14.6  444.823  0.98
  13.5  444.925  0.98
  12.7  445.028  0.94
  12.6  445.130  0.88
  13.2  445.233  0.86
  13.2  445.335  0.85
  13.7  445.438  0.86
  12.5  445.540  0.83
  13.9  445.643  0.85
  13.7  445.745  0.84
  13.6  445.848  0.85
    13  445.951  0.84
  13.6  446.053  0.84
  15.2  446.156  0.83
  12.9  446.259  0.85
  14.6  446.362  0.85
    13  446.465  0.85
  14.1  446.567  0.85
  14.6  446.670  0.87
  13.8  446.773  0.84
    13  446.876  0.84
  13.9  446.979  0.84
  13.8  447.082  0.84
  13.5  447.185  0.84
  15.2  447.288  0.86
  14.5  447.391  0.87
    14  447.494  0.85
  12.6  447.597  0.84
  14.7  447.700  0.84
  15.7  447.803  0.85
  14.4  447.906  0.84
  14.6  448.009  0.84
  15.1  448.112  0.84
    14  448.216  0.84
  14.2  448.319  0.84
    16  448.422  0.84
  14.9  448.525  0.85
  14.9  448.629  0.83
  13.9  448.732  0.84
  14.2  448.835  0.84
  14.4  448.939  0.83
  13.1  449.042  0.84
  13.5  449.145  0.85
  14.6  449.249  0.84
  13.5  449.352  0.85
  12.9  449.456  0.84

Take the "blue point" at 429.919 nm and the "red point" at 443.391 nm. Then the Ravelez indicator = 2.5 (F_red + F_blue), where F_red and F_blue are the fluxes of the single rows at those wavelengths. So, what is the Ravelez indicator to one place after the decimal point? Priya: 55.3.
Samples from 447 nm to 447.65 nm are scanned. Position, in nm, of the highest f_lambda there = 447.288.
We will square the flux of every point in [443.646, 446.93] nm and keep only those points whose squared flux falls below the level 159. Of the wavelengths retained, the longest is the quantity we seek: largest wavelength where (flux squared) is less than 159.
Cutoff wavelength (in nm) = 445.540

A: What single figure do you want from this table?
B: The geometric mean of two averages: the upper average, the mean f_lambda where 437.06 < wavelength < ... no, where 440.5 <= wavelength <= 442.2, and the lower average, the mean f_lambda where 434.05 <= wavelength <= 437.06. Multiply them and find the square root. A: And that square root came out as 13.3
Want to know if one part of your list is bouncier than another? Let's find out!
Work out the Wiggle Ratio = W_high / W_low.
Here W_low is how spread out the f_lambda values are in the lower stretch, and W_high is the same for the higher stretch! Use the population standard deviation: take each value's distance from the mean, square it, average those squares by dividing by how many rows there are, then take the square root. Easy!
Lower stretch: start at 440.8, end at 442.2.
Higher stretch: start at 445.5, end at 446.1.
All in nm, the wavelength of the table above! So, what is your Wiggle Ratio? 0.50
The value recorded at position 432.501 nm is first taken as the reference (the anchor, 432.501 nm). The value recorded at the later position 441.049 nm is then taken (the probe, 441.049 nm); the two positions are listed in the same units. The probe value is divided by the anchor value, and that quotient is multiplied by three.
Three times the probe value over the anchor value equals 4.3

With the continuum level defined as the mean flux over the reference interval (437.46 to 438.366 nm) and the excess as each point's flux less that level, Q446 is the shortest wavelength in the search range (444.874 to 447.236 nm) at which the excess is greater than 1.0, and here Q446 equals 445.643 nm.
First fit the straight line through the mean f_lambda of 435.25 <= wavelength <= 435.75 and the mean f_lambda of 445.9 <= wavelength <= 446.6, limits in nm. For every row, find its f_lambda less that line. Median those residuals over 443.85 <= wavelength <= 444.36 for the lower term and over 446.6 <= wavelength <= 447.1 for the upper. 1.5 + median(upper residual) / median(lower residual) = 1.5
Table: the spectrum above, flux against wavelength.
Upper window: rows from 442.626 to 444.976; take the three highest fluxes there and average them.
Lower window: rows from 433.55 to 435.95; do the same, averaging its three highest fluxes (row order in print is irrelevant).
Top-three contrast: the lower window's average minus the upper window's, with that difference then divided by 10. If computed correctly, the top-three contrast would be -0.087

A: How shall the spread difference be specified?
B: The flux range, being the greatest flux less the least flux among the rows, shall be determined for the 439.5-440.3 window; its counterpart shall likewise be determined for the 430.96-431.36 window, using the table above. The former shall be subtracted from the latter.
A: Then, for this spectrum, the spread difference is -2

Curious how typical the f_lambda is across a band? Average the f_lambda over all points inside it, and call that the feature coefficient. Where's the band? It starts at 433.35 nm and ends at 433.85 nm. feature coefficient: 13.6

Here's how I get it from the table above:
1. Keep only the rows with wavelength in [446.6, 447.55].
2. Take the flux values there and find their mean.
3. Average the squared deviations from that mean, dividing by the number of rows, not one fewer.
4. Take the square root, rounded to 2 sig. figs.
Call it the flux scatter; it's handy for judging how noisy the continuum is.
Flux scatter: 0.61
